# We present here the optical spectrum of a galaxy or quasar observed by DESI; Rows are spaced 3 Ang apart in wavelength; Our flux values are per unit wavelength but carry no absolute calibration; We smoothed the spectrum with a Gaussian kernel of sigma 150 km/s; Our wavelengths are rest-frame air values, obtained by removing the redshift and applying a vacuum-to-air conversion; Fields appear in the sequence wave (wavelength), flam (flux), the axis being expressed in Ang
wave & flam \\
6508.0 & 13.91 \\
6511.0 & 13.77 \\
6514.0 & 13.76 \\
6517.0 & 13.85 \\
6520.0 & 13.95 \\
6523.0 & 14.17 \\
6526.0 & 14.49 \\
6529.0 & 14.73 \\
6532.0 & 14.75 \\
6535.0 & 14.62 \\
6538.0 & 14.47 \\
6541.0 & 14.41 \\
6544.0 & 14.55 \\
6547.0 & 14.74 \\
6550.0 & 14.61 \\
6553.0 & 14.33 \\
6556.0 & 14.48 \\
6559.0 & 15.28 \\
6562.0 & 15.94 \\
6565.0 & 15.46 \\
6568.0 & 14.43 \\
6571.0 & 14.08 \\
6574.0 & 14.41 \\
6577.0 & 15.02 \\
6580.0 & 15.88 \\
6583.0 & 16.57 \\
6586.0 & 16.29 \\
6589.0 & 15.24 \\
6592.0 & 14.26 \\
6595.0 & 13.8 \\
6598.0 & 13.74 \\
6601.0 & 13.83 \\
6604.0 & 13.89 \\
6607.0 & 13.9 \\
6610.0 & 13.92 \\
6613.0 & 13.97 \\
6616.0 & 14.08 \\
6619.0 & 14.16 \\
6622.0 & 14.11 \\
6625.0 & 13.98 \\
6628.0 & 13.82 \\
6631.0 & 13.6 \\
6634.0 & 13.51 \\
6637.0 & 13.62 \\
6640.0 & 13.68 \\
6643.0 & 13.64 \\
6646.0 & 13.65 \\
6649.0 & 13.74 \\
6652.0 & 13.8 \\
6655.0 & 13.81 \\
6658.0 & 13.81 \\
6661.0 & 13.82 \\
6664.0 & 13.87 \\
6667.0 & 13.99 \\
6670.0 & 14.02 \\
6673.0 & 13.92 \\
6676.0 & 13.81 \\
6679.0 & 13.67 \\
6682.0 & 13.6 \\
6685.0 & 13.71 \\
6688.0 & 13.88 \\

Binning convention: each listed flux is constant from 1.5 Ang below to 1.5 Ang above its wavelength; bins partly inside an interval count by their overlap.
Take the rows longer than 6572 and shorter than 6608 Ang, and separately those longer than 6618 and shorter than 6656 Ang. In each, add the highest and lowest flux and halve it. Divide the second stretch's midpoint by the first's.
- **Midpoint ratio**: 0.91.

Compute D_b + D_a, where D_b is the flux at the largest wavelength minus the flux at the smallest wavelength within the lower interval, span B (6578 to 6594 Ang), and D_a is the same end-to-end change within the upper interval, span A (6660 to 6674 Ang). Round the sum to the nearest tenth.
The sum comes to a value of -1.5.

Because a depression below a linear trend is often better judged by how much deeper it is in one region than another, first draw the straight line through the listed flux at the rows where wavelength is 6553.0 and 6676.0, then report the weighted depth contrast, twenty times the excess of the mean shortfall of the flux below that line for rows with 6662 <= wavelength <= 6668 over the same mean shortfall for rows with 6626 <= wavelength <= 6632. -7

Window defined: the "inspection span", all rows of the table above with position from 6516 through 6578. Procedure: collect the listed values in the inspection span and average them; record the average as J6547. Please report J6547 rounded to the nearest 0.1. 14.6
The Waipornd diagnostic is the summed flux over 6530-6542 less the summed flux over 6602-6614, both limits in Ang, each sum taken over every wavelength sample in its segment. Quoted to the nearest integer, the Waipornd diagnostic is 3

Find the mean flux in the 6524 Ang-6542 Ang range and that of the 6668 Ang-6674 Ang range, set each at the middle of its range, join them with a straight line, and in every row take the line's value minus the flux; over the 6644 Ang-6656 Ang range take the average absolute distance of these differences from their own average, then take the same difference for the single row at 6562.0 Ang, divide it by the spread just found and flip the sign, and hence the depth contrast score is 22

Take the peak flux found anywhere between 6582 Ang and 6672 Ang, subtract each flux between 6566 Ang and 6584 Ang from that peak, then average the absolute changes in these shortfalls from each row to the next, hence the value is 0.57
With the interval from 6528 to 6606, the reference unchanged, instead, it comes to 0.40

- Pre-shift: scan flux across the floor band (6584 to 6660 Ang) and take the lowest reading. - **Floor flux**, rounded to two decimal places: 13.51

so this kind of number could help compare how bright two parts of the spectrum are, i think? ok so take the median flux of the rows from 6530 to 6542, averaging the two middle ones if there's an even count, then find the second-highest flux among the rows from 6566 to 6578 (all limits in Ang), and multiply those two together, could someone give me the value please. 210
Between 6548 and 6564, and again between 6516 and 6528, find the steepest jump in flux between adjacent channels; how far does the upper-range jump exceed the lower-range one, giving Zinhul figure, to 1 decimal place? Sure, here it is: 0.5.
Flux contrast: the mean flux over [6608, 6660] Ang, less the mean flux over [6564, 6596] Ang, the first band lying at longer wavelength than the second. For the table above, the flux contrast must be -1.2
